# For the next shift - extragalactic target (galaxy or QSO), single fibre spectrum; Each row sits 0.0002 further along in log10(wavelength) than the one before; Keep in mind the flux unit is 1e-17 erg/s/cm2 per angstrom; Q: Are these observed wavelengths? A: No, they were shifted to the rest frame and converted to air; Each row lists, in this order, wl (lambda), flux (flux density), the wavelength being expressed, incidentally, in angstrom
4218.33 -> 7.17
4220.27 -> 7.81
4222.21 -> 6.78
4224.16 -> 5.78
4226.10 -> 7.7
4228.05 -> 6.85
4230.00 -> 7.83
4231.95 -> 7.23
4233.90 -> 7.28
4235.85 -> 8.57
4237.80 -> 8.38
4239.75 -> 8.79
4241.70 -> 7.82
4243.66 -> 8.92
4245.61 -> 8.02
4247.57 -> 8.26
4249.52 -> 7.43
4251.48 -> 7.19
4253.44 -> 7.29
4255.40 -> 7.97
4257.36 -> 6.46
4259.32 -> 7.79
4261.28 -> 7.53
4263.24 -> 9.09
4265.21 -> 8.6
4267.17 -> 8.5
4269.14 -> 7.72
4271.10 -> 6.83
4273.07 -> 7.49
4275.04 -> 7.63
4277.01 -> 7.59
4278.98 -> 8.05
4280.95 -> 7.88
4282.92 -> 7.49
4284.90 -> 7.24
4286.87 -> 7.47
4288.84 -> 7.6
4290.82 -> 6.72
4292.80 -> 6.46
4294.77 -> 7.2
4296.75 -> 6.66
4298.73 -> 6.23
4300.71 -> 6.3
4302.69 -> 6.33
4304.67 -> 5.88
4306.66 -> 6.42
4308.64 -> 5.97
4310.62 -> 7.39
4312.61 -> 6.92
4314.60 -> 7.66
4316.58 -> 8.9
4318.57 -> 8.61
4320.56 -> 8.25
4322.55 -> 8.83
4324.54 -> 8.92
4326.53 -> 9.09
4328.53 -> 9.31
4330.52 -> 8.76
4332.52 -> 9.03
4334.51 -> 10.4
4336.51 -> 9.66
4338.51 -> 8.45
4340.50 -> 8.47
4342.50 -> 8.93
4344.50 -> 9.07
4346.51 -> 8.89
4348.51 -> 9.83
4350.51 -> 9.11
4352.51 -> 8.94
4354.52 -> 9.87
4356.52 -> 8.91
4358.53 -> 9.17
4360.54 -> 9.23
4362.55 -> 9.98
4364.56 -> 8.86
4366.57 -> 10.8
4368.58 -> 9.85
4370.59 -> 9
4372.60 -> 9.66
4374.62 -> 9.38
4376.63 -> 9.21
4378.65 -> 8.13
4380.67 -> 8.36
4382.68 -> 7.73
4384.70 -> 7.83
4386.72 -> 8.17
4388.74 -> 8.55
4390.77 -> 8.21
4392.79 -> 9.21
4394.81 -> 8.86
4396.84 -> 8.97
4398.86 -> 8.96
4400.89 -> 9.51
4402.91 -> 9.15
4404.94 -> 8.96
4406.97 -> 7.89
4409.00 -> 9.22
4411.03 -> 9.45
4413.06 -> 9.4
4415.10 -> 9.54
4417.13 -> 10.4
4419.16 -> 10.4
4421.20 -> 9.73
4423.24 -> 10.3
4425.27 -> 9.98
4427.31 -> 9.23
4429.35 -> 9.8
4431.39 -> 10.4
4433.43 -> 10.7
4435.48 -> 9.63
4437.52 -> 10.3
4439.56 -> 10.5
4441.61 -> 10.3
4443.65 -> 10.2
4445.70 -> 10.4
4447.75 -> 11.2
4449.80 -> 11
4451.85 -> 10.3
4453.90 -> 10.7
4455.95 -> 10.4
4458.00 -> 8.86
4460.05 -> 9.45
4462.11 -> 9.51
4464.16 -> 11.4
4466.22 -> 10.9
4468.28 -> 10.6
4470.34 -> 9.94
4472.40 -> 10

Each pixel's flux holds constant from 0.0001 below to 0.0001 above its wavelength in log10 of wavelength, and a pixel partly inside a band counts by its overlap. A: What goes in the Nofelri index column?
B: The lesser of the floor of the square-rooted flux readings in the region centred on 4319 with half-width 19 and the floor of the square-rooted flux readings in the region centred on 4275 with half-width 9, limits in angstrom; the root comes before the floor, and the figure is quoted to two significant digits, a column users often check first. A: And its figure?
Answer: 2.4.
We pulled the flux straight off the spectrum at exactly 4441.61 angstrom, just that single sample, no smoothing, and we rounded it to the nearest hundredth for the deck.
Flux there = 10.30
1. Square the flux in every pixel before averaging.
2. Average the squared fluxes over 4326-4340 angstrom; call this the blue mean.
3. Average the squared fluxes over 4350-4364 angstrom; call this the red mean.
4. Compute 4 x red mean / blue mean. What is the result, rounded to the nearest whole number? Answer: 4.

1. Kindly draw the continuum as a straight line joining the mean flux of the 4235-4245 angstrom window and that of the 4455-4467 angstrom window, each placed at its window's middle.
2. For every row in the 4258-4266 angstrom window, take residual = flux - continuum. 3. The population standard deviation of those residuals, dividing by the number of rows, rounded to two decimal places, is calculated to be 0.61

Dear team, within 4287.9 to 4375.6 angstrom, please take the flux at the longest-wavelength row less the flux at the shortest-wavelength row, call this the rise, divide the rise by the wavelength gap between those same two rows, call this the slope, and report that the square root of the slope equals 0.14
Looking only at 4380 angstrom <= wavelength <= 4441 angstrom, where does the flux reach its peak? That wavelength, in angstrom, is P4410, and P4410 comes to 4433.43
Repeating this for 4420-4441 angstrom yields 4433.43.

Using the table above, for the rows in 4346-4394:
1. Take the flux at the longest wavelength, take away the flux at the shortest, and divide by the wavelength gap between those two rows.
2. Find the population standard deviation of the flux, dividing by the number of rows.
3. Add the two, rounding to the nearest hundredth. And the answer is 0.74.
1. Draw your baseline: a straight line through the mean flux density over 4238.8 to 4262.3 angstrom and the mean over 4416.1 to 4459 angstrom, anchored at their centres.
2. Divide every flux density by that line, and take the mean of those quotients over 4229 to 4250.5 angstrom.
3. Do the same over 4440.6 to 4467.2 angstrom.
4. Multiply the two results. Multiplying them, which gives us 1.04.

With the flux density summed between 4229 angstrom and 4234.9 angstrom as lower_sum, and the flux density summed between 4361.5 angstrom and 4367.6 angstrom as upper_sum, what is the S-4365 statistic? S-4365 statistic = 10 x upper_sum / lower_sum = 13.3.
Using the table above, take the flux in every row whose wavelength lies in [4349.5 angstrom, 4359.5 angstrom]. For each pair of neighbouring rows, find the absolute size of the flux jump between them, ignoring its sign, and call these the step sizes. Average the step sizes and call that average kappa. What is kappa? 0.58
